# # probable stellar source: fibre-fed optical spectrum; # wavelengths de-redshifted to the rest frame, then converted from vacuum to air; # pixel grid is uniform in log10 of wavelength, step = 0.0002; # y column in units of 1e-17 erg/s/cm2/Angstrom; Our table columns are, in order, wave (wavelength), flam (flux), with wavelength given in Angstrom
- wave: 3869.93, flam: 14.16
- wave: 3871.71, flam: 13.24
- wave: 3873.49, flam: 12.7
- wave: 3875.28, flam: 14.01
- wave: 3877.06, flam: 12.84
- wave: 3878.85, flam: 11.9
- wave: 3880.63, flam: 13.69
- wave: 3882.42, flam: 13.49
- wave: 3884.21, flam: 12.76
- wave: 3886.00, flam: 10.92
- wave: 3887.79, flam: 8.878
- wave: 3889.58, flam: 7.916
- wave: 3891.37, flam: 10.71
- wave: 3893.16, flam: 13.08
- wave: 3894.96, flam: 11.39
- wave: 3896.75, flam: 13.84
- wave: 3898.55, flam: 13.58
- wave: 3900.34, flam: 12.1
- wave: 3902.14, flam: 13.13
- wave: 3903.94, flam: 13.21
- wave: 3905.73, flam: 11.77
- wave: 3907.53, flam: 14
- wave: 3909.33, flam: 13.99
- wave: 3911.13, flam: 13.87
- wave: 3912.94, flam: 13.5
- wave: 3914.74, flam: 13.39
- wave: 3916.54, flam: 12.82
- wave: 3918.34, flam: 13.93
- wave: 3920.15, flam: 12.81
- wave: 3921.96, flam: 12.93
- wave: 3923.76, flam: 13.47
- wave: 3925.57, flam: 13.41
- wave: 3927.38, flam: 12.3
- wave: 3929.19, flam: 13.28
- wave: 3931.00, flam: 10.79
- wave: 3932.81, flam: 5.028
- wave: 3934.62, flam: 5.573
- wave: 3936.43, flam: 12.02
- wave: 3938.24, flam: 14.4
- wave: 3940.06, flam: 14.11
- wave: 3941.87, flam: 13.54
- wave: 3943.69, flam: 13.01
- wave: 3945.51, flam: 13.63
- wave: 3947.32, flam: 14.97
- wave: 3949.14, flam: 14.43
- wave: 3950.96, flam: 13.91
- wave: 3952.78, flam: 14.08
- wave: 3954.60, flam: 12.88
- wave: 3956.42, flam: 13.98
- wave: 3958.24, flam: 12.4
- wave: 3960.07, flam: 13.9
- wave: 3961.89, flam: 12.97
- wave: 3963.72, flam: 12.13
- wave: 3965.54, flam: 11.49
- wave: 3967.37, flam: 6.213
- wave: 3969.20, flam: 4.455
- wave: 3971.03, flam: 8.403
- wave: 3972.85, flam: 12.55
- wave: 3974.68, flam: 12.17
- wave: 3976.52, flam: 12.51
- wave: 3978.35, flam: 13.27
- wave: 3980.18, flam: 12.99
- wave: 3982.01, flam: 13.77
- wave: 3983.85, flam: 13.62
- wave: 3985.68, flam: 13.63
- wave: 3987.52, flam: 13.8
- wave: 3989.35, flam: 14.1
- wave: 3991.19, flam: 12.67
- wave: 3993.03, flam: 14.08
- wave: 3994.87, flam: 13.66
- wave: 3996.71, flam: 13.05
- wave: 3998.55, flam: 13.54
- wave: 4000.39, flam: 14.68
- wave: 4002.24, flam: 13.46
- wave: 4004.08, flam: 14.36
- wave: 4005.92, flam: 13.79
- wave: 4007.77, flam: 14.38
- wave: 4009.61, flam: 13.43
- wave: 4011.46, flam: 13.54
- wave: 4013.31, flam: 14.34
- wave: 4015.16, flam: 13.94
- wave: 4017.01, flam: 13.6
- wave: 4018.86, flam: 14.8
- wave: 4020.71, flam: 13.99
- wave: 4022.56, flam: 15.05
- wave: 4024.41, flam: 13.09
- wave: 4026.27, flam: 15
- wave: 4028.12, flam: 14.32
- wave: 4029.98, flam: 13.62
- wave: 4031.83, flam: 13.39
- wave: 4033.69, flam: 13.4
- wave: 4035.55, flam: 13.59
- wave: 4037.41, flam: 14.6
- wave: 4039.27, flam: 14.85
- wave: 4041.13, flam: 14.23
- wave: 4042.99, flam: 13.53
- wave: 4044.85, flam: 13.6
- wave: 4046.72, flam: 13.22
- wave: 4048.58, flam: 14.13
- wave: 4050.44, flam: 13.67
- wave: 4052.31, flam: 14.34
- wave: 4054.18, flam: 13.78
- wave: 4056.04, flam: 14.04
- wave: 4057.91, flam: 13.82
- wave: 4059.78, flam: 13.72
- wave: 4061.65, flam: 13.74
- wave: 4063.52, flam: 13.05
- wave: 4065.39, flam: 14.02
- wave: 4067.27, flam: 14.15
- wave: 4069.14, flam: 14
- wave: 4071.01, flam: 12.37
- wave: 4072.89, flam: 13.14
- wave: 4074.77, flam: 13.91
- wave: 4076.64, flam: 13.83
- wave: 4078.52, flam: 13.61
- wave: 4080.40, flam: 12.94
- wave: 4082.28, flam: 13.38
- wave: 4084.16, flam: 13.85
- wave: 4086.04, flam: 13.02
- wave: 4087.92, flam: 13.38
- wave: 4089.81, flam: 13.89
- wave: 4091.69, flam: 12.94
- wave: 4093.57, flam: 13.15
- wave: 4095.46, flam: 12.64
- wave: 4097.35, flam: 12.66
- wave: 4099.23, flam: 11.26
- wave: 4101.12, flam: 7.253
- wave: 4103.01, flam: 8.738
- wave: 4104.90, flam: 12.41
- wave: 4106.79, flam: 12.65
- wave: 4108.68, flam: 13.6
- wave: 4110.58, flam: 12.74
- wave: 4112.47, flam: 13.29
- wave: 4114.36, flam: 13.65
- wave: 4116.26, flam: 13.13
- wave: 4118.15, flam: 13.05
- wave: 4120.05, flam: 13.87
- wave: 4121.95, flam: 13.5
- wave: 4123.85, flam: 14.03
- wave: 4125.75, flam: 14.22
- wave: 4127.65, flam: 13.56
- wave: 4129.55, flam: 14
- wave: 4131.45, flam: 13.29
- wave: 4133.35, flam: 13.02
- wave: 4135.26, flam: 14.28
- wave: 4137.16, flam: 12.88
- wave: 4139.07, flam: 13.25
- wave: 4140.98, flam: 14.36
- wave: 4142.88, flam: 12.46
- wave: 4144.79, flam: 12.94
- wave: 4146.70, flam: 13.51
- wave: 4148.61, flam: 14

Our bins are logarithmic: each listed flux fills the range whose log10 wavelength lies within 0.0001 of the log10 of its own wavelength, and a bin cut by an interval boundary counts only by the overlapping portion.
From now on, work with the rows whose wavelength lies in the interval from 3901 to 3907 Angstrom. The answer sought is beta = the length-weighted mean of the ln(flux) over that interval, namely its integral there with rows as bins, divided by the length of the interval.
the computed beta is 2.55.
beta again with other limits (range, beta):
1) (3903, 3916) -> 2.59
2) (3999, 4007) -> 2.64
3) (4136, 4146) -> 2.58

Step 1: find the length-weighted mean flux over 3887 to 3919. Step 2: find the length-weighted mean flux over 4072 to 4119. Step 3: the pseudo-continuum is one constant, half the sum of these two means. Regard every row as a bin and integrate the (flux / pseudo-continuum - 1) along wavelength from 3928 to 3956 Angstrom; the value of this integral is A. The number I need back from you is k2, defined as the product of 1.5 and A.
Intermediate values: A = -0.5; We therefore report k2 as -0.7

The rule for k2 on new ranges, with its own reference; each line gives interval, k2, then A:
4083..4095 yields 1.0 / 0.7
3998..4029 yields 5.4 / 3.6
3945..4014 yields 2.5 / 1.7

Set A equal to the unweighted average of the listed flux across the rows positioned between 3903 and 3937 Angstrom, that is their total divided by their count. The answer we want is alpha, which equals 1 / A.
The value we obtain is 0.082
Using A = 12.2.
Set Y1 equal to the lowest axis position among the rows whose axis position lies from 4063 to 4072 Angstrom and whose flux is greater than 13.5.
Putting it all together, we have 4065.39 Angstrom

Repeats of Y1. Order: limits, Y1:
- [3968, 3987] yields 3982.01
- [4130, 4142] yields 4135.26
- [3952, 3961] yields 3952.78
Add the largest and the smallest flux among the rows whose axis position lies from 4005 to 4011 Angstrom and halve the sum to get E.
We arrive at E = 13.9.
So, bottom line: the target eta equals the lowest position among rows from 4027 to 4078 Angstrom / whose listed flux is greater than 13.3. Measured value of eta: 4028.12 Angstrom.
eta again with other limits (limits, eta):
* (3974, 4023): 3982.01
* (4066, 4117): 4067.27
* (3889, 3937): 3896.75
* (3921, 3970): 3923.76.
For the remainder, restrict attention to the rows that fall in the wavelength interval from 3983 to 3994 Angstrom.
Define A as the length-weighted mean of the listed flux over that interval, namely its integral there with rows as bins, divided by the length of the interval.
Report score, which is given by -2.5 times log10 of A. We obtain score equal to -2.84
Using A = 13.65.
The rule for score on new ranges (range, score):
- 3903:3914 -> -2.82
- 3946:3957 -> -2.87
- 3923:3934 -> -2.62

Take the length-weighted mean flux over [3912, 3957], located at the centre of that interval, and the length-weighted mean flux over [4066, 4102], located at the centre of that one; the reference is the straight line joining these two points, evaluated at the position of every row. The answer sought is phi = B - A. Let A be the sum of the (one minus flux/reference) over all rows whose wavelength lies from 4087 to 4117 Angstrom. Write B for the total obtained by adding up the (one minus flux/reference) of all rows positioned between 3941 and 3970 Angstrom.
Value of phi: -0.3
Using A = 0.8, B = 0.5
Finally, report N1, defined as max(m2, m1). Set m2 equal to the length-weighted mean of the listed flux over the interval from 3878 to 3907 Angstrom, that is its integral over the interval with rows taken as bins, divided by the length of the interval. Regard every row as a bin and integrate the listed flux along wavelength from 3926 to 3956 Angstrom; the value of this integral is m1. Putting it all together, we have 373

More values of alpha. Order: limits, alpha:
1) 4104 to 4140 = 0.075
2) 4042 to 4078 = 0.073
